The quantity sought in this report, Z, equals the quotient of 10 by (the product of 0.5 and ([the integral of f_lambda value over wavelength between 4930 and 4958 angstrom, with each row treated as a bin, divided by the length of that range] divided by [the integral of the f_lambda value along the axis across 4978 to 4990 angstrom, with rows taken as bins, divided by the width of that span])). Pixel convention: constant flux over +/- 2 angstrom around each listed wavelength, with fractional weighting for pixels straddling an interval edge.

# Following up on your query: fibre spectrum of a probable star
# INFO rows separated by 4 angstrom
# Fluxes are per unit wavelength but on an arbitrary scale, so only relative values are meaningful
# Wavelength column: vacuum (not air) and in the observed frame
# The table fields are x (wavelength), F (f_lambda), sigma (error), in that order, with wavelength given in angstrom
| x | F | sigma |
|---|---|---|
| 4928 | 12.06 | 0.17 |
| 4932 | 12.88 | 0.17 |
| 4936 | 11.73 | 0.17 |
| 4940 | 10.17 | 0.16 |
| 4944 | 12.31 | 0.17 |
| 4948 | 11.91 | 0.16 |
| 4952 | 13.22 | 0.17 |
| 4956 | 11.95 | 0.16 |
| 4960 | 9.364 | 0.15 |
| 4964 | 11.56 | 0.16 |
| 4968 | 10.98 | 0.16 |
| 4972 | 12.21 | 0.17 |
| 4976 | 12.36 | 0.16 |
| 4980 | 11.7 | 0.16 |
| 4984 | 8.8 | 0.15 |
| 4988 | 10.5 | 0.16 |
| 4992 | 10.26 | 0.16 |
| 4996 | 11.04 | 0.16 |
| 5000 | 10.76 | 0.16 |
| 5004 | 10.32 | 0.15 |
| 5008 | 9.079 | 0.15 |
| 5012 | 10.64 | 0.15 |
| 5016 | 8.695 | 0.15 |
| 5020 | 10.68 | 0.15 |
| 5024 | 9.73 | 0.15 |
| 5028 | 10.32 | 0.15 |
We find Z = 17.2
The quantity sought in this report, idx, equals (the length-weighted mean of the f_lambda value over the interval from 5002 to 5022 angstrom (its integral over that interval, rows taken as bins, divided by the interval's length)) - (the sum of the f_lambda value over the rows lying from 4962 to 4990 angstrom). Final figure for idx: -68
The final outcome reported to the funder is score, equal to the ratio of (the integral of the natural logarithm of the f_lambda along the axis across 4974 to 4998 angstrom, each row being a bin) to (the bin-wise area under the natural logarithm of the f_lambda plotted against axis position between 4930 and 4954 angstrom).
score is 0.95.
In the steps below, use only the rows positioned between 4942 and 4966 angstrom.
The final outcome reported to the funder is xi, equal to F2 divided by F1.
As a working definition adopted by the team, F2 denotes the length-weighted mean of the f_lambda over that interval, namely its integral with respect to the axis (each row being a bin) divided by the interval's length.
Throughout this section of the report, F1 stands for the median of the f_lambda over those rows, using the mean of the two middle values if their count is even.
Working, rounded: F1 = 11.9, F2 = 11.7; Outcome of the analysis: 0.982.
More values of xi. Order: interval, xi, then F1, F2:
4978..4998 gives 0.996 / 10.5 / 10.5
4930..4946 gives 0.979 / 12.0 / 11.8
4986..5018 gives 0.976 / 10.4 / 10.2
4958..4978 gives 0.977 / 11.6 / 11.3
